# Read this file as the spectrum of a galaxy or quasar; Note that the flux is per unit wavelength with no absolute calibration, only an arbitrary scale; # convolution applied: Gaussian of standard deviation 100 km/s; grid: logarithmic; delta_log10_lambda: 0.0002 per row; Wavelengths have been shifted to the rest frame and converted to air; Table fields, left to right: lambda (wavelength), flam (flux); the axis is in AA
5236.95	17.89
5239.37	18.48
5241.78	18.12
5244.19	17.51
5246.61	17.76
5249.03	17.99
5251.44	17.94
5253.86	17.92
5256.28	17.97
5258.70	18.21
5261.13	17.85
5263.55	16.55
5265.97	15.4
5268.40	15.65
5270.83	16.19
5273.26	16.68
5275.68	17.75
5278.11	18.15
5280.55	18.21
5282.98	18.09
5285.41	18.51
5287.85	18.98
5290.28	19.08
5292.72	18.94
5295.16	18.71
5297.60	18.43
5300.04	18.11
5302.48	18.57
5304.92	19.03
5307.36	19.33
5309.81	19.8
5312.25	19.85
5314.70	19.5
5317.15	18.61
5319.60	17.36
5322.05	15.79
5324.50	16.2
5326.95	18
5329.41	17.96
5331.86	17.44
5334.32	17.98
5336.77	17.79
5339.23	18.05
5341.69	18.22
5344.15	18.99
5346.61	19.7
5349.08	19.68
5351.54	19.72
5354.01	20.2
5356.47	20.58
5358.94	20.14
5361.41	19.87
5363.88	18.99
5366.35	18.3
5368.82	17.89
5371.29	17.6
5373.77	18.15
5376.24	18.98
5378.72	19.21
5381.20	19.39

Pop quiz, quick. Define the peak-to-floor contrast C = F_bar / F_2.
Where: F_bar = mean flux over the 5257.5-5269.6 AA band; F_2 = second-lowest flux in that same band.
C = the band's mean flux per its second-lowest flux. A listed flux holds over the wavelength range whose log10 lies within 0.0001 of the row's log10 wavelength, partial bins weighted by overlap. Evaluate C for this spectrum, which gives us 1.069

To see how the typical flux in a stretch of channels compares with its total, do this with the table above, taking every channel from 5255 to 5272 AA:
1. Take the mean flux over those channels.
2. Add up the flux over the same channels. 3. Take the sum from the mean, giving -101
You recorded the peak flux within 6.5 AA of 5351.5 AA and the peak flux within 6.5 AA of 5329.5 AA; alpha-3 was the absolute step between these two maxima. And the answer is 2.6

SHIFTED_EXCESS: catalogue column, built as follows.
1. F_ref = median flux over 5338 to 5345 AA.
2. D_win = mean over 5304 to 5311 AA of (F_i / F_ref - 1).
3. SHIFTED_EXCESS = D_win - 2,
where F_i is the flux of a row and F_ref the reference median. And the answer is -1.94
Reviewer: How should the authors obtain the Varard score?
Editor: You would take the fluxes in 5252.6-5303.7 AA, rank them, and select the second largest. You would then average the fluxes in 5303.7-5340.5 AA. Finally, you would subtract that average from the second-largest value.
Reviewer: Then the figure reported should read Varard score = 0.8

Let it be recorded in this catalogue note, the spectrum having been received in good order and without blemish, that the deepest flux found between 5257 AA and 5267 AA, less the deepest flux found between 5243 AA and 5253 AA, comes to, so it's -2.1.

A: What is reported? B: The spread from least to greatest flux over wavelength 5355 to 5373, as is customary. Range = 3.0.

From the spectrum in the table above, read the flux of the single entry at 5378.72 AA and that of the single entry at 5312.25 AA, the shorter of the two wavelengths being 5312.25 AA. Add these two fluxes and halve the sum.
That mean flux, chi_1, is 19.5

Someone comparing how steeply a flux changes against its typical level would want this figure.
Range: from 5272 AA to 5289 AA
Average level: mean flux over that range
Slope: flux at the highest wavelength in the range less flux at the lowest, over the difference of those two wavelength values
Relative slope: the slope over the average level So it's 0.0087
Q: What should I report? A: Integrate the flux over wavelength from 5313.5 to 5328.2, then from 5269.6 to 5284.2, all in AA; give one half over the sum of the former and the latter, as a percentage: 0.0973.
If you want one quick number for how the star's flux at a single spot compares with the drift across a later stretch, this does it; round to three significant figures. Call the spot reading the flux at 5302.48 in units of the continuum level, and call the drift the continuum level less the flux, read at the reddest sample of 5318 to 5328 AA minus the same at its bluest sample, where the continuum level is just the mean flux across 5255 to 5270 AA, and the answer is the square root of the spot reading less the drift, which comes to 1.32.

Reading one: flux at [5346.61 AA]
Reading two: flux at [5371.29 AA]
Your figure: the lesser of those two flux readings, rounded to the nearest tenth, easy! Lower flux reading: 17.6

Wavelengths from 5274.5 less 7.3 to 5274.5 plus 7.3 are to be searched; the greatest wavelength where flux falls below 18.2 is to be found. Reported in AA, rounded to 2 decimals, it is 5278.11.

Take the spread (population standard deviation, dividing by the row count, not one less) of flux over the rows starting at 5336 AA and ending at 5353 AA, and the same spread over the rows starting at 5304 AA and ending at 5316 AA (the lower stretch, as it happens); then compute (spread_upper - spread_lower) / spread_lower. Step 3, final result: 1.59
